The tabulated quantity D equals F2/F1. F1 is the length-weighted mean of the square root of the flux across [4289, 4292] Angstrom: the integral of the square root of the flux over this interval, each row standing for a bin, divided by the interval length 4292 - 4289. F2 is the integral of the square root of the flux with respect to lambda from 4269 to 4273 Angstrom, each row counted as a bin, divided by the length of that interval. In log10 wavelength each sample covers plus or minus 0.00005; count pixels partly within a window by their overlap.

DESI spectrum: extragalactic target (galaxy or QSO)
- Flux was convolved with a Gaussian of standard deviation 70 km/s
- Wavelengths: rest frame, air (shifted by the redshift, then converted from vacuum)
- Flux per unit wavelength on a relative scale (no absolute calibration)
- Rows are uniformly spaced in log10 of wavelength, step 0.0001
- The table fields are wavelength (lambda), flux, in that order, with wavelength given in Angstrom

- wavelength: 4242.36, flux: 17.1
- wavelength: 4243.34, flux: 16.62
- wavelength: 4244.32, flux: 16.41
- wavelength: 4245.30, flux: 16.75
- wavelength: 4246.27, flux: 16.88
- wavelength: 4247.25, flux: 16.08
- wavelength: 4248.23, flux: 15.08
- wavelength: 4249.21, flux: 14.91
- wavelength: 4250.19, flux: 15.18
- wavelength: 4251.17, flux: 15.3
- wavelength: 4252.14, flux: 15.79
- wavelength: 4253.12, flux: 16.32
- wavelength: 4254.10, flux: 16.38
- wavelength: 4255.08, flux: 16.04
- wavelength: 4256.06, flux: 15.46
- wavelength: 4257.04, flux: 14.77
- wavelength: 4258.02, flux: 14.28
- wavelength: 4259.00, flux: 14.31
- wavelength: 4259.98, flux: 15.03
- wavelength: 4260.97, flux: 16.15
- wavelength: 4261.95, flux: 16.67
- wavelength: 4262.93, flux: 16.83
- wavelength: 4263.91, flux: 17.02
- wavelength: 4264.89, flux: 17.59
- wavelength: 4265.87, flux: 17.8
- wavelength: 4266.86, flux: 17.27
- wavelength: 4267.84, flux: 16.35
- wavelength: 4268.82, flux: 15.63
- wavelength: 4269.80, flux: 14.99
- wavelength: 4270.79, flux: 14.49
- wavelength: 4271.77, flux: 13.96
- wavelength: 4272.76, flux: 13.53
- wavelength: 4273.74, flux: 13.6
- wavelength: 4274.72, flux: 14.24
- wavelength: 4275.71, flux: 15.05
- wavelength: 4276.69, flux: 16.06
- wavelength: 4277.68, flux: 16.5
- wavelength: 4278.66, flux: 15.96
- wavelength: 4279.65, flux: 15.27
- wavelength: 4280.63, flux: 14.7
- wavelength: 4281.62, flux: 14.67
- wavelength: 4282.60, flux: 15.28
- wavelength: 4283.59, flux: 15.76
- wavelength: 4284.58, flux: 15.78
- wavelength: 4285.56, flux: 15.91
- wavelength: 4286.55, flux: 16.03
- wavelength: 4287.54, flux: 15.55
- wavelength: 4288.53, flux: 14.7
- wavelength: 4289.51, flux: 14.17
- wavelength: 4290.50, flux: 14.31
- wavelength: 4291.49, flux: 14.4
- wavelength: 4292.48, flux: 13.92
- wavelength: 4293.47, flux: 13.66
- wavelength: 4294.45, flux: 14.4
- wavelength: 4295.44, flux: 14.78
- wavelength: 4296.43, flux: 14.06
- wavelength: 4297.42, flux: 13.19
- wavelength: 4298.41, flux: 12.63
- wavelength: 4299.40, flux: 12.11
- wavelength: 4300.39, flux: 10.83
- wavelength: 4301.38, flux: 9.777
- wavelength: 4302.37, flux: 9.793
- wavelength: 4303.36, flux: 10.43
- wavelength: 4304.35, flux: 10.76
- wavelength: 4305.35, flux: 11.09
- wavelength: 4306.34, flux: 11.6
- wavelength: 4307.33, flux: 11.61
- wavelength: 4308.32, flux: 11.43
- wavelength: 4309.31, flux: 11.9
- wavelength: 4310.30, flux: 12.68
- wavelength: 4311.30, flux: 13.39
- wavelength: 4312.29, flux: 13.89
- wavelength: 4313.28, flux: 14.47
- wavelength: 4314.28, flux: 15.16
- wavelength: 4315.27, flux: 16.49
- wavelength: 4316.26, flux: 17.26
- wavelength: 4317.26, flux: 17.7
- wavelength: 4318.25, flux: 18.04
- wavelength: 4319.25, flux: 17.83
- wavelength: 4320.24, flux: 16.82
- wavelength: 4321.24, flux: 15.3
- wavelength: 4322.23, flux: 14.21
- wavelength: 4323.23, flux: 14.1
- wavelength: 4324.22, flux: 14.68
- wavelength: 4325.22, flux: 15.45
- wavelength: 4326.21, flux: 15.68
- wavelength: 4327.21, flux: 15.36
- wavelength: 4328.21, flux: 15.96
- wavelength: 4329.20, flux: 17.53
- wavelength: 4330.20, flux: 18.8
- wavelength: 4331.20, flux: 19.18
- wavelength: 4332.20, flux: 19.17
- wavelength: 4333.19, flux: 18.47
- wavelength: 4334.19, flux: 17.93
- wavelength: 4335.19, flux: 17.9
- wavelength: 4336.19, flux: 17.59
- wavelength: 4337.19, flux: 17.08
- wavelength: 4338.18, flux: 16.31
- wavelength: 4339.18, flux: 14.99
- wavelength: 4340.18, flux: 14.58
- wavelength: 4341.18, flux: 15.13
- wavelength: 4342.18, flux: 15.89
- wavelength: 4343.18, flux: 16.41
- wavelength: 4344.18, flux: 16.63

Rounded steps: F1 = 3.8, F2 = 3.8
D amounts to 1.00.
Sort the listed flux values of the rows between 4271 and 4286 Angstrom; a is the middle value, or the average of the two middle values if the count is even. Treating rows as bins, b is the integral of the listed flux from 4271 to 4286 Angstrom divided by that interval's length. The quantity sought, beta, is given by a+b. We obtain 30.3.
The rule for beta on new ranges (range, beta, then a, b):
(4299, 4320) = 25.4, 12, 13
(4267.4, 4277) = 29.5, 15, 15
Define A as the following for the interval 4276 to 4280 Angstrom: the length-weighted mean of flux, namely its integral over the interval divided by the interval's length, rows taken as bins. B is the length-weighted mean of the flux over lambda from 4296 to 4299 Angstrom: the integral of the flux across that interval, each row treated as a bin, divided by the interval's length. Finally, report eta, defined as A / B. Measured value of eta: 1.20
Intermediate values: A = 15.9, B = 13.2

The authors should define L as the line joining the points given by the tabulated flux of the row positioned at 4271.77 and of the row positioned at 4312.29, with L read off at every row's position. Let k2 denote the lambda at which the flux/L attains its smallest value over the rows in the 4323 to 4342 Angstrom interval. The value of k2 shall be 4323.23 Angstrom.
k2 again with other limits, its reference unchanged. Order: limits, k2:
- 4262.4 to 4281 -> 4272.76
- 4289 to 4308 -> 4301.38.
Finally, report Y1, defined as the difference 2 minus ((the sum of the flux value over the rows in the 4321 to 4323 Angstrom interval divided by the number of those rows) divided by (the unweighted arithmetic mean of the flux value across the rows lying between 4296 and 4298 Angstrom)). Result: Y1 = 0.9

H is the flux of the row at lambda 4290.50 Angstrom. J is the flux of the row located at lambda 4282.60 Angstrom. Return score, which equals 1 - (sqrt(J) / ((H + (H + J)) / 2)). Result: 0.822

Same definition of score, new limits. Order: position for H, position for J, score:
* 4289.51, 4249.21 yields 0.821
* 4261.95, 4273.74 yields 0.843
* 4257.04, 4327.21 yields 0.825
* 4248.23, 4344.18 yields 0.826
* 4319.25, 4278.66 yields 0.845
